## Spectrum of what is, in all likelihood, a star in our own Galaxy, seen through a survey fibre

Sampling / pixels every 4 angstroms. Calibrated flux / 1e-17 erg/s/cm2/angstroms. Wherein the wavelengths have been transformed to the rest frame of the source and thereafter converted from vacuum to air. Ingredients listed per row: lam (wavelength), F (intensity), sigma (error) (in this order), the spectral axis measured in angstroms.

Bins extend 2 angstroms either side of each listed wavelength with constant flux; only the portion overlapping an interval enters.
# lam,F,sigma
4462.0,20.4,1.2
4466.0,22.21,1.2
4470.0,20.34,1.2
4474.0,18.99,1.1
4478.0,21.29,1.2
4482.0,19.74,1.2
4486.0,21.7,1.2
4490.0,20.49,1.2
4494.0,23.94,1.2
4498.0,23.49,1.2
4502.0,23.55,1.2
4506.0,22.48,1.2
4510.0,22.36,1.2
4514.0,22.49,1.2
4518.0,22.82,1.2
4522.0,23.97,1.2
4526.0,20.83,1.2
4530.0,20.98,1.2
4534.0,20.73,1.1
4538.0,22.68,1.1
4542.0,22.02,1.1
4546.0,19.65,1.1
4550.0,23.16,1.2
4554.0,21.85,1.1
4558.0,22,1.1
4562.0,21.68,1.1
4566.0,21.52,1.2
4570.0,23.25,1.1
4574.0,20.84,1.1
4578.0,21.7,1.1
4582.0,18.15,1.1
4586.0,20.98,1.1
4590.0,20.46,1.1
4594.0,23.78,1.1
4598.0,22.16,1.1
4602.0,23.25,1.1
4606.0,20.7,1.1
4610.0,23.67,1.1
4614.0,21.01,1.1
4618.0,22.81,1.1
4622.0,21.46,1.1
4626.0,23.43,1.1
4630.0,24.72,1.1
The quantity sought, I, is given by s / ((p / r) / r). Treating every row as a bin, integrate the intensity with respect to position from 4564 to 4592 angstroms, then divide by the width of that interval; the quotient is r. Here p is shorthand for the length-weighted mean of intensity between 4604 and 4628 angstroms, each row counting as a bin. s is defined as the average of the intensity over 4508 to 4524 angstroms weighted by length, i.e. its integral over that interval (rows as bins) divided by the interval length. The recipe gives 455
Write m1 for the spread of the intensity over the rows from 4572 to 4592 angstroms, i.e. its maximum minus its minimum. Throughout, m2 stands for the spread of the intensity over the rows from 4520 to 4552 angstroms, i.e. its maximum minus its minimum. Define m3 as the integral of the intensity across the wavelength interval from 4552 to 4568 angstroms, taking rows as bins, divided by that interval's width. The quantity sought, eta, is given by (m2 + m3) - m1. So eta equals 22.5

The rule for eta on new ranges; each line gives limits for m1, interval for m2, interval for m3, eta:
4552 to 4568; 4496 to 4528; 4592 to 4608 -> 25.1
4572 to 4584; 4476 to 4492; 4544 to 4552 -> 19.8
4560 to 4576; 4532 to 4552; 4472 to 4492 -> 21.5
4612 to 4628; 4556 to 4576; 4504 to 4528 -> 22.5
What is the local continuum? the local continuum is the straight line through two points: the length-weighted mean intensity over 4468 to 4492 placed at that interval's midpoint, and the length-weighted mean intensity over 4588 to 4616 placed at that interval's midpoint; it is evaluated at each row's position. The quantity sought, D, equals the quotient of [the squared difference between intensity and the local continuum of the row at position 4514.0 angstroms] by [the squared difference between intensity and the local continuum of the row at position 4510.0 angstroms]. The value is 1.10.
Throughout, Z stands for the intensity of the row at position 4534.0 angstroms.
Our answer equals 20.73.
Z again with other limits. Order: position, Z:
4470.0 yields 20.34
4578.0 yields 21.7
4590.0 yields 20.46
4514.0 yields 22.49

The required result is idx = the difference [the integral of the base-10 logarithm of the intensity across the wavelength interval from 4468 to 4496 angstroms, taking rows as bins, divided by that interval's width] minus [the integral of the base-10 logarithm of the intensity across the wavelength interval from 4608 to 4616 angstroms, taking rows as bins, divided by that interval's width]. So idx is -0.029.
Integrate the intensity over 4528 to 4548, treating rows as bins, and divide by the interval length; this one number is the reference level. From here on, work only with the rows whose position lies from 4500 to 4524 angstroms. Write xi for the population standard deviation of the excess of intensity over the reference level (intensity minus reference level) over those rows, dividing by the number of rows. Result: 0.61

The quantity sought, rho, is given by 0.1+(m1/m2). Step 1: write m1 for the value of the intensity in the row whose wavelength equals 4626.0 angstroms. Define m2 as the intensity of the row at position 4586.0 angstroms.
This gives 1.22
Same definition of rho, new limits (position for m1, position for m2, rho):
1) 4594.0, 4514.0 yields 1.16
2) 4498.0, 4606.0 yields 1.23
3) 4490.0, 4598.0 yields 1.02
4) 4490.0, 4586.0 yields 1.08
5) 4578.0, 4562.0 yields 1.10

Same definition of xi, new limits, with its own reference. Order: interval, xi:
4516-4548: 1.32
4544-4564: 1.14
